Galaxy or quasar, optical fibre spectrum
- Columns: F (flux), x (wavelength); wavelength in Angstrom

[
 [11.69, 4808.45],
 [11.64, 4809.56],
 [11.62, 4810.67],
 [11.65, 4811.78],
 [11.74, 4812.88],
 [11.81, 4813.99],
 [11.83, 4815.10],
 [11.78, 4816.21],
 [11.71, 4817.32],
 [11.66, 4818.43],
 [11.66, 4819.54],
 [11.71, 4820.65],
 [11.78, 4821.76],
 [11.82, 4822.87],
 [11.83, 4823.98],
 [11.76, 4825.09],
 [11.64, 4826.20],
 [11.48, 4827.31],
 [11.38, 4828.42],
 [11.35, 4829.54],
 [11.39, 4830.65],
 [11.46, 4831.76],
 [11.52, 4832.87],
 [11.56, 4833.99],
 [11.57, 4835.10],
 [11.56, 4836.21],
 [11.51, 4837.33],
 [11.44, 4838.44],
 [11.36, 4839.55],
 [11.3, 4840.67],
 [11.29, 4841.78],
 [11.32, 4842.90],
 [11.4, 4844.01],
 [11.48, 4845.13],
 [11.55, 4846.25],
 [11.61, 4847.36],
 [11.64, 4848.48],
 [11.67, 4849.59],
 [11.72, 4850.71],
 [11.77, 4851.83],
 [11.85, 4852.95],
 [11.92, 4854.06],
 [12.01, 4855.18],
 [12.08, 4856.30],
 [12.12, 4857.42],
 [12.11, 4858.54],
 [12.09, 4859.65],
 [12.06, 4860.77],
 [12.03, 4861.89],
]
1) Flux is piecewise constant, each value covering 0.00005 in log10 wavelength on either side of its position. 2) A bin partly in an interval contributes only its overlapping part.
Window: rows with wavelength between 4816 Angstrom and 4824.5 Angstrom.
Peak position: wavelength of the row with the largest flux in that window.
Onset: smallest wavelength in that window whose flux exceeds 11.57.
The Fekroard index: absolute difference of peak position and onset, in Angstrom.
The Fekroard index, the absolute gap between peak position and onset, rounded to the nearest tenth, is 7.8 Angstrom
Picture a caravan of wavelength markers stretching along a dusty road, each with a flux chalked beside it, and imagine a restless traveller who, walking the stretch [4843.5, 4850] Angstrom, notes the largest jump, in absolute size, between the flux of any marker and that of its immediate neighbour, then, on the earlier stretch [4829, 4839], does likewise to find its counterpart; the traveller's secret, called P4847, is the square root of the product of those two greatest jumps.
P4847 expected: 0.075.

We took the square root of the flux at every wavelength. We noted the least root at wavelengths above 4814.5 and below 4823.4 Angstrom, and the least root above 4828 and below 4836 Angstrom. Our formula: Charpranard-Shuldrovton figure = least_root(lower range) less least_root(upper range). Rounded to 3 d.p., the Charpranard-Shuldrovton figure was 0.046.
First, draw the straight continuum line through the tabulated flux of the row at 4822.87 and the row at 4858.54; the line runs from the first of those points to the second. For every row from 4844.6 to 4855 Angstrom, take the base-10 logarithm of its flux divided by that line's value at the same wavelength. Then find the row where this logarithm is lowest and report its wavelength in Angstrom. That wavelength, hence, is 4845.13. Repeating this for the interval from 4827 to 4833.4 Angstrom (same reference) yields 4829.54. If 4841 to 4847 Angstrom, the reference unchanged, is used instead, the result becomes 4841.78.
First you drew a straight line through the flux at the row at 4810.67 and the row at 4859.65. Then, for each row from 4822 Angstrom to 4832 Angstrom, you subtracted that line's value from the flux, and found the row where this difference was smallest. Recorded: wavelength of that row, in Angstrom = 4829.54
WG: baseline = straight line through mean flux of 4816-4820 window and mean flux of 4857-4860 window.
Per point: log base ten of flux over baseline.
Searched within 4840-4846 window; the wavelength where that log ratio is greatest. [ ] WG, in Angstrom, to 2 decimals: 4845.13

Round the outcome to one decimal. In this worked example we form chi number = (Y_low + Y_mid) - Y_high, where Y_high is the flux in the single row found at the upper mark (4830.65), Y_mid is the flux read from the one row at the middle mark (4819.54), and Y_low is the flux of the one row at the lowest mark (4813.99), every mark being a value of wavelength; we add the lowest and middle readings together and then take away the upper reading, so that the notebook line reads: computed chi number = 12.1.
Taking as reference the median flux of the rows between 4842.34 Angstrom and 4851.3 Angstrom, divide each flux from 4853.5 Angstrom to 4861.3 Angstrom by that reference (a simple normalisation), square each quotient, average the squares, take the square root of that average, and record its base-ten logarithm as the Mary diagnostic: 0.017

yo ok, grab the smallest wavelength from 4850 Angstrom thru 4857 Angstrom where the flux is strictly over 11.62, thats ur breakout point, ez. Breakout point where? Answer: 4850.71 Angstrom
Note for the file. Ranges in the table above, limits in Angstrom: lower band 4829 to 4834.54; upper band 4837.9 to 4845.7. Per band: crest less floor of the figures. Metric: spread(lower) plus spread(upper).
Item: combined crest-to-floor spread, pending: 0.40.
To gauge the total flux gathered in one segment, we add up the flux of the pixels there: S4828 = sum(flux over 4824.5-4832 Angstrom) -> 80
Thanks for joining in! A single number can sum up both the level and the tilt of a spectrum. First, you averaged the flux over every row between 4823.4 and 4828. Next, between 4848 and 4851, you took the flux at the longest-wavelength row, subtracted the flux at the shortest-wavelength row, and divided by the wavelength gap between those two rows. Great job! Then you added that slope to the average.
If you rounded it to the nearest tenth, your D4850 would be 11.7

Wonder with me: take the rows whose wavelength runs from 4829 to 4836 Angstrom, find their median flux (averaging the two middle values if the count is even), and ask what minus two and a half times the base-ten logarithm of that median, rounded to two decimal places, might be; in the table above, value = -2.65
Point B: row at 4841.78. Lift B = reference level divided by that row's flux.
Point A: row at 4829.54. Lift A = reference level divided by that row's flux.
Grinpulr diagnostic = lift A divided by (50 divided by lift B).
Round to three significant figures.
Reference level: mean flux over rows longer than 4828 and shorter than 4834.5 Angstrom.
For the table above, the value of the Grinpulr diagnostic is 0.0204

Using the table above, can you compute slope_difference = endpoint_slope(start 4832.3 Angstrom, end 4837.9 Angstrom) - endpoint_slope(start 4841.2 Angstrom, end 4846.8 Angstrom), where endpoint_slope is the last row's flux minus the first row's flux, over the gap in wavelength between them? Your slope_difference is -0.060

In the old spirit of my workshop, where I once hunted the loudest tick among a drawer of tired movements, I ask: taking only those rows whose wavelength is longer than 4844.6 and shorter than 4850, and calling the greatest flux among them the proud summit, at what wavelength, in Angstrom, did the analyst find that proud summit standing 4849.59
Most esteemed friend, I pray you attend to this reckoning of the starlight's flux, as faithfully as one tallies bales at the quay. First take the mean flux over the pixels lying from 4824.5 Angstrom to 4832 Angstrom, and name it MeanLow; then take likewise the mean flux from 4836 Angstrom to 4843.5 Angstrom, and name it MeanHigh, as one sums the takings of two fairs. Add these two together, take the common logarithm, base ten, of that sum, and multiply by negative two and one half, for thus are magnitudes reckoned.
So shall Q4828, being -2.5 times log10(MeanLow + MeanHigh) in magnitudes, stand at -3.399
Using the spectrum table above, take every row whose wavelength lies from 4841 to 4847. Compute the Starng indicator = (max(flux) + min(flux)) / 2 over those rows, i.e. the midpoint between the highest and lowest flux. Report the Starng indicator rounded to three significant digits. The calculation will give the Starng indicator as 11.4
